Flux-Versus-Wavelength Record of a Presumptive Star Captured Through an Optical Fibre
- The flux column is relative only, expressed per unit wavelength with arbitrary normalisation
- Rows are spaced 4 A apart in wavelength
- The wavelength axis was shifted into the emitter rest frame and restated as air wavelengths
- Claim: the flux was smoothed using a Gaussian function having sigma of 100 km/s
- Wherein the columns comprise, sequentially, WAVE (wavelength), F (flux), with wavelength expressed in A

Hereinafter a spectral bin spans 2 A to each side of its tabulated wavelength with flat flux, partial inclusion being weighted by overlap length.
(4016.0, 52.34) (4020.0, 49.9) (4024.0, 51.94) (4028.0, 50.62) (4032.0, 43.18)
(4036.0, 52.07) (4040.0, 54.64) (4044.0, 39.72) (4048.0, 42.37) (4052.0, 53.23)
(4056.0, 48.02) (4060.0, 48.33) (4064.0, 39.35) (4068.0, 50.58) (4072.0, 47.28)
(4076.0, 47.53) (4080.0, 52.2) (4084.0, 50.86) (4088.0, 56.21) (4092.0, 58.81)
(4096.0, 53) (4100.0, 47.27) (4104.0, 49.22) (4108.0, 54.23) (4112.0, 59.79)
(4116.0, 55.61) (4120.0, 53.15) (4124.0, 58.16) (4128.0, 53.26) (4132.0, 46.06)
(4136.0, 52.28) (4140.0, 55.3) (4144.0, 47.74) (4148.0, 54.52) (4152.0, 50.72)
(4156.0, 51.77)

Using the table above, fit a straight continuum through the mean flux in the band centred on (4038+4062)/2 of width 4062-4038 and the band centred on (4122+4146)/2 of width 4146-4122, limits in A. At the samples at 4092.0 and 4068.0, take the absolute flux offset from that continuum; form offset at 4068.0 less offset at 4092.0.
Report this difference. -7.0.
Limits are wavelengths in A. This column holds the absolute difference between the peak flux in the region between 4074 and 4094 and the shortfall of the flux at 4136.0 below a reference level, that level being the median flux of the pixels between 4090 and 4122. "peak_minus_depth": 57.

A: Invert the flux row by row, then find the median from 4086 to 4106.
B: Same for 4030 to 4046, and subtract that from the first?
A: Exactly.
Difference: -0.0023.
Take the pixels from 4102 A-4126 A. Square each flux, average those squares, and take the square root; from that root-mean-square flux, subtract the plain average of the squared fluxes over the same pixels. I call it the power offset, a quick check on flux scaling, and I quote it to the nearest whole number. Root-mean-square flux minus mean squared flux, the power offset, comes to -2985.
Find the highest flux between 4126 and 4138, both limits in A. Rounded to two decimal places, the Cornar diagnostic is 53.26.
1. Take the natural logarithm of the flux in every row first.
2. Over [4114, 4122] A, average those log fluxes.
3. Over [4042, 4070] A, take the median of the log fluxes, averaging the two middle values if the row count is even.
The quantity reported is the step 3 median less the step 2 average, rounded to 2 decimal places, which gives -0.12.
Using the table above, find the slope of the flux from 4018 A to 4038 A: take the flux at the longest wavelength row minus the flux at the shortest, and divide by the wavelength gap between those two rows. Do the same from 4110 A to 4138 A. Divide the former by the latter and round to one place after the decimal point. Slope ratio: -0.4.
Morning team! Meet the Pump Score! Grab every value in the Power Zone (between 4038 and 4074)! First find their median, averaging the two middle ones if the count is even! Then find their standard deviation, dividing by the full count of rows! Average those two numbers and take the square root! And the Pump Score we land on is 5.16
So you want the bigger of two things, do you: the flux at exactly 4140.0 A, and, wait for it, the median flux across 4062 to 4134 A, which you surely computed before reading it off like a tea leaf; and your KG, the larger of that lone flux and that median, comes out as 55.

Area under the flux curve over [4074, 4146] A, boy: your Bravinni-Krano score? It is 3803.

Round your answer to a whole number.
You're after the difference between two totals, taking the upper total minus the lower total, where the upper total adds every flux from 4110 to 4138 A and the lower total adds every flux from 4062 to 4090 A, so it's 34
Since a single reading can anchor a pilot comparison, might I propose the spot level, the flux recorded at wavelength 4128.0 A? 53.26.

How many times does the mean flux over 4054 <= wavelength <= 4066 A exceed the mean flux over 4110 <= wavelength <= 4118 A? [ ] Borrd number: 0.78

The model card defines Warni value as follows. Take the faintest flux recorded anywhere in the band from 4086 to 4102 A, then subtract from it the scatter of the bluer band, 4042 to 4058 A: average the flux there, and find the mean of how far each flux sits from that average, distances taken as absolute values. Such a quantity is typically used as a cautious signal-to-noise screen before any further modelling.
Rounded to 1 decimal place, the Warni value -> 42.5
